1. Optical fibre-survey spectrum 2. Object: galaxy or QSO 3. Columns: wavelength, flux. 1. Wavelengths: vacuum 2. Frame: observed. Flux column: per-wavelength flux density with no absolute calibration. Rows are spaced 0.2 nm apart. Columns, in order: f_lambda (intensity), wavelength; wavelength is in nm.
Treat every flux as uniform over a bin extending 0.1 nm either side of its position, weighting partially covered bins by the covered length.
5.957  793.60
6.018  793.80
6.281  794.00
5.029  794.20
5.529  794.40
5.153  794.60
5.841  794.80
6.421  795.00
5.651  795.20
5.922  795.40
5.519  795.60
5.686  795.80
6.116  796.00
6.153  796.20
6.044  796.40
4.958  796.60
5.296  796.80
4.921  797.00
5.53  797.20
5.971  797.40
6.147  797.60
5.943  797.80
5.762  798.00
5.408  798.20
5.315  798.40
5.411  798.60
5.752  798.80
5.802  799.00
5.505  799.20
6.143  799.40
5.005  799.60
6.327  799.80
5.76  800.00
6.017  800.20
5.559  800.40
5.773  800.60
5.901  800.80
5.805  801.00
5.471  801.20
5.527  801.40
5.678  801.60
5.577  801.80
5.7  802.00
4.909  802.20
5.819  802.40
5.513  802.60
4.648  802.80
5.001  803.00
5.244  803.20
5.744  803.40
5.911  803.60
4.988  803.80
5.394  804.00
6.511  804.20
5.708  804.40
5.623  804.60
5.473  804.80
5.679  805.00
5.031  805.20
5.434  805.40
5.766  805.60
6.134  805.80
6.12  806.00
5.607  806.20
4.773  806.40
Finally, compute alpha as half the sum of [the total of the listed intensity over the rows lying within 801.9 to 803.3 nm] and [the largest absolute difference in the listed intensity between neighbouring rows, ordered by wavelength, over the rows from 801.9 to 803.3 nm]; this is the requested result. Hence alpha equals 18.9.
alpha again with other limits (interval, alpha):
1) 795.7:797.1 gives 20.1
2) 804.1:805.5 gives 20.1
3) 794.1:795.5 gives 20.2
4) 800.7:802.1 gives 20.0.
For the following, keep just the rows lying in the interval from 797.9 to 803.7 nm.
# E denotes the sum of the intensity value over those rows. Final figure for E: 162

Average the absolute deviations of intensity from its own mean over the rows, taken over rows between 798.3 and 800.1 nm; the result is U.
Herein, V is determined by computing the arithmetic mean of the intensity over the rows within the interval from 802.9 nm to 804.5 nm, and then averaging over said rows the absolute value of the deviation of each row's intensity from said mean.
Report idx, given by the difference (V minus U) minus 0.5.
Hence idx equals -0.41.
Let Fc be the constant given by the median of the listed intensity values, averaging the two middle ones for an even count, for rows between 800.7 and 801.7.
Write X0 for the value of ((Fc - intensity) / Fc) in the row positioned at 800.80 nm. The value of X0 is -0.04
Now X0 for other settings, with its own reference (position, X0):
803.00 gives 0.12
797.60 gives -0.08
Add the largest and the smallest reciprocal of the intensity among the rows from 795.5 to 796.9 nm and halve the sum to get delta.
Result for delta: 0.182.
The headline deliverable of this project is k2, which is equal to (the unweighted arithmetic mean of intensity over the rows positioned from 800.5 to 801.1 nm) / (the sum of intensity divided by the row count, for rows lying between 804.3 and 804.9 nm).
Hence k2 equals 1.04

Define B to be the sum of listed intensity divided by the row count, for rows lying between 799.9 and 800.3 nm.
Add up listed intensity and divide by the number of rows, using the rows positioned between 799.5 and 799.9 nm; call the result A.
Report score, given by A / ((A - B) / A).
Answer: -144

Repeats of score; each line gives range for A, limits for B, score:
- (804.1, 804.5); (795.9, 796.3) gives -1493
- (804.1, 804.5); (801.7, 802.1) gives 79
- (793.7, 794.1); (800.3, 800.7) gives 78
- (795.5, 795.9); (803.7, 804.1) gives 76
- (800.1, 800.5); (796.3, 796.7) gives 117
